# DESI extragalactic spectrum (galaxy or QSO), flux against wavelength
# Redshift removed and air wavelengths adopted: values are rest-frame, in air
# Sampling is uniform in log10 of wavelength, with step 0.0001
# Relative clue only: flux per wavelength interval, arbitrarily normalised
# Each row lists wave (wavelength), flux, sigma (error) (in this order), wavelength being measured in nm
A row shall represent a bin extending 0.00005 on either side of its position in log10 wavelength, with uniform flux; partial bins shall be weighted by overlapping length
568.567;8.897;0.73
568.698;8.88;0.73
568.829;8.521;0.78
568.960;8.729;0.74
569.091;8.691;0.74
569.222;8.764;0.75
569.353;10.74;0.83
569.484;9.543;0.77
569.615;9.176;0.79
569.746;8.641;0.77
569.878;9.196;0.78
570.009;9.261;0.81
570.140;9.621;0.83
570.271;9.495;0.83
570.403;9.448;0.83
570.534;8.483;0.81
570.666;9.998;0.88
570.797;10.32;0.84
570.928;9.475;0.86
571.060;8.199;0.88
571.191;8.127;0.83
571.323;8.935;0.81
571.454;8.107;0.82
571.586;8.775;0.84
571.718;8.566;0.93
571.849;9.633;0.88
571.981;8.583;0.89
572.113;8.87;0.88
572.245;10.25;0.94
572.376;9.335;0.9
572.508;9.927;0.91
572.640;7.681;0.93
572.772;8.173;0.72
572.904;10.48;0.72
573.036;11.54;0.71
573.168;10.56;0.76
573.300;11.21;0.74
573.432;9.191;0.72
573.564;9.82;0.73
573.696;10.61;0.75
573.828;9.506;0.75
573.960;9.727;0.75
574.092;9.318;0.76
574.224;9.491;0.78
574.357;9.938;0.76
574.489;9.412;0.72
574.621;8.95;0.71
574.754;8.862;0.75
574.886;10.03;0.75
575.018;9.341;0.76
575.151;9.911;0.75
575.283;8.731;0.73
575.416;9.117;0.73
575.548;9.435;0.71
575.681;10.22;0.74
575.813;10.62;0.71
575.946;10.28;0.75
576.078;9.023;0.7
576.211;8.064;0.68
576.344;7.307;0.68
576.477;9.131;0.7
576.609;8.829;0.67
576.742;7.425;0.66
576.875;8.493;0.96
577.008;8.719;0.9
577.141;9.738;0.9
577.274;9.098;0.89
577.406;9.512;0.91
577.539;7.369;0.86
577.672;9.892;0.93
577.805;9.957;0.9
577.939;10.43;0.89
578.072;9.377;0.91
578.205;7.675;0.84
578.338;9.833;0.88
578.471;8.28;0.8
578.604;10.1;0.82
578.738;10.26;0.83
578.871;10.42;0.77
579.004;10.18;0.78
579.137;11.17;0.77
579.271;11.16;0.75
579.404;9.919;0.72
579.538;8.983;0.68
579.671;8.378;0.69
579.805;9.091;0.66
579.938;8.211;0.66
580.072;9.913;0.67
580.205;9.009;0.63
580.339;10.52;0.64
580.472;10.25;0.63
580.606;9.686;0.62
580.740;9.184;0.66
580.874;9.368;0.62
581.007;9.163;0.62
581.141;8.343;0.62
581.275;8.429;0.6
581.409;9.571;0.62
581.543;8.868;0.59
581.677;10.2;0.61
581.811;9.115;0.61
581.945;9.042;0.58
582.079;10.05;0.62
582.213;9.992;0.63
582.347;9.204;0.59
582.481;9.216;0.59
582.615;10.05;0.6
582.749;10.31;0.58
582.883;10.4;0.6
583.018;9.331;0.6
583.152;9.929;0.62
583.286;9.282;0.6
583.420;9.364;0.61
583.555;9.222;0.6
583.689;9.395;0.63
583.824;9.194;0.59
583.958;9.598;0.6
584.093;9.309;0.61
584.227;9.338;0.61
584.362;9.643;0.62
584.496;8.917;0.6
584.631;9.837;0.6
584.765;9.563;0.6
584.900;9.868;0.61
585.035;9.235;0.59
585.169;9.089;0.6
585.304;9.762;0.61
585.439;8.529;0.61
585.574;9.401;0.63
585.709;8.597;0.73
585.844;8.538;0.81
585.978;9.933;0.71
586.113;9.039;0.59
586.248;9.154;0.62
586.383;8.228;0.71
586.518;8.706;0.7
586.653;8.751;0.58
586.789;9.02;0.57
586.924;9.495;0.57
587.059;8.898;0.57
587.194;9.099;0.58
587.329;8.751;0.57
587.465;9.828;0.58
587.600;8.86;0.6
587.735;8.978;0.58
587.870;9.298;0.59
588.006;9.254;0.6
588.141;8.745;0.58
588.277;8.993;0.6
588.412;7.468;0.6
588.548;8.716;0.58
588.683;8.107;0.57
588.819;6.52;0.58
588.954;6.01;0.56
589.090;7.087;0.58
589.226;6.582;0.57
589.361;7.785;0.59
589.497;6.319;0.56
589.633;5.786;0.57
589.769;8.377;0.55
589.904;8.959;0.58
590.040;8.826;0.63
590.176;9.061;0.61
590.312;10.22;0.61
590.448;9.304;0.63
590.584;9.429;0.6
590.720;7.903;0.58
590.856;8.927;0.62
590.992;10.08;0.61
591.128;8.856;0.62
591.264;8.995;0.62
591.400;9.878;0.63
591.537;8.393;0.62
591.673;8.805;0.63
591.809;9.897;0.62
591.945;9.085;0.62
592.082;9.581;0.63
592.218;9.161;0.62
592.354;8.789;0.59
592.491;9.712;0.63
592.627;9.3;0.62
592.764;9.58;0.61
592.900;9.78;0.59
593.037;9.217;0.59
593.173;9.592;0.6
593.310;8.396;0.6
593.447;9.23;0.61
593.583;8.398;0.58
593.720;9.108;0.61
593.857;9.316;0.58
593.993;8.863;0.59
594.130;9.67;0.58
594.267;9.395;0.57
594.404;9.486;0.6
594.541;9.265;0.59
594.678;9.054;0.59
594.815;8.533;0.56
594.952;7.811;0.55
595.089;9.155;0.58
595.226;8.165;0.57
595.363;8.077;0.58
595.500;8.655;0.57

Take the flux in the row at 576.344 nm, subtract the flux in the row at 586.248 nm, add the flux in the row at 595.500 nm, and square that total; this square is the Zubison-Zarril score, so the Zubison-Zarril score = 46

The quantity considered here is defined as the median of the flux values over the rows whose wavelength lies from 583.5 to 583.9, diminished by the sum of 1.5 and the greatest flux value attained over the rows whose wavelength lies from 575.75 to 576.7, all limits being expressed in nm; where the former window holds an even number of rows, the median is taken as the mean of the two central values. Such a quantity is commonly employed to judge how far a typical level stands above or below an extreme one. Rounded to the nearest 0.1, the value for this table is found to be -2.9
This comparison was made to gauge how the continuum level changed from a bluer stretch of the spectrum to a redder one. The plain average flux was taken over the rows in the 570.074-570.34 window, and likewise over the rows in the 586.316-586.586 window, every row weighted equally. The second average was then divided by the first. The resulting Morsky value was 0.89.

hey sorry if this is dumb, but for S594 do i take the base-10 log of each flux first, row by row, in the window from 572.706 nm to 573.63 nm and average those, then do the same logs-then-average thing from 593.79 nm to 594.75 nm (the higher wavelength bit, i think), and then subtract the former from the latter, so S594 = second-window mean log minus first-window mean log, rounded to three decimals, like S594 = -0.035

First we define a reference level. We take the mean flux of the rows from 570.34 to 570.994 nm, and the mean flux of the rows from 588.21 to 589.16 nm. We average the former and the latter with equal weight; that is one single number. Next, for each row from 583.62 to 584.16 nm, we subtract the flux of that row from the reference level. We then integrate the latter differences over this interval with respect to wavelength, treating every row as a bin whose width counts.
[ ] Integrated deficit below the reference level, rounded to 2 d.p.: -0.44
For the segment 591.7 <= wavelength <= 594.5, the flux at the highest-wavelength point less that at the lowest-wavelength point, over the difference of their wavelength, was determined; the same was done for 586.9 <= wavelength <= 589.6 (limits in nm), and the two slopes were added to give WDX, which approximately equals -1.4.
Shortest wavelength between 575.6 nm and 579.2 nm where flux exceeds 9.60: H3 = 575.681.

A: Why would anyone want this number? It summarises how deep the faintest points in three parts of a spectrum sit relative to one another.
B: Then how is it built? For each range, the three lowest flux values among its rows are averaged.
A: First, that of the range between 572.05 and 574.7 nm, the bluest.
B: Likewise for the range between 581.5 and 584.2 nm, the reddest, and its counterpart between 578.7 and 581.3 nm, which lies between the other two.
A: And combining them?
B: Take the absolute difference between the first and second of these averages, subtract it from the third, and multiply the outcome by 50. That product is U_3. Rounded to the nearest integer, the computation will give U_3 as 377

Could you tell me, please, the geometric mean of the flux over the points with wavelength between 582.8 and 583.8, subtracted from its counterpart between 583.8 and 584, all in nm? -0.2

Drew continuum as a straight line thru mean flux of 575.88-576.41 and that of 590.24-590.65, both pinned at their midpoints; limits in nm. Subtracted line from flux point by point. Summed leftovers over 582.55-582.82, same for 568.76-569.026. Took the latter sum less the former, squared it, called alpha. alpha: 1.5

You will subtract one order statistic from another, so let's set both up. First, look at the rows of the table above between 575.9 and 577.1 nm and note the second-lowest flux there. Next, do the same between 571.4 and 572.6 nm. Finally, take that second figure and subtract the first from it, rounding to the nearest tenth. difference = 1.1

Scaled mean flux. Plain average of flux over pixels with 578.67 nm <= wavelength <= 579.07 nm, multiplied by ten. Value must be 103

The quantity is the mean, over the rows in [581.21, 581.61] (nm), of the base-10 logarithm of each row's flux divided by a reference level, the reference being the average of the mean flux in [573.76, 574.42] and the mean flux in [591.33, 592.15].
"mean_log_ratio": -0.023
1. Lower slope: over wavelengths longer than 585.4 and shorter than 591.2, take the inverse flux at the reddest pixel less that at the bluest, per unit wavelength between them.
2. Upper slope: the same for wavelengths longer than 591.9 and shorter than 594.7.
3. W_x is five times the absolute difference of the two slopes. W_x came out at 0.00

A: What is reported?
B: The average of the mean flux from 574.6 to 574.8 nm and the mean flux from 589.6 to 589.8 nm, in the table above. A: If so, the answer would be 8.0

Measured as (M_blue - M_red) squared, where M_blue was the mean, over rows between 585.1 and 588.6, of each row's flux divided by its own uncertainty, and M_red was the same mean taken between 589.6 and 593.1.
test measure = 0.1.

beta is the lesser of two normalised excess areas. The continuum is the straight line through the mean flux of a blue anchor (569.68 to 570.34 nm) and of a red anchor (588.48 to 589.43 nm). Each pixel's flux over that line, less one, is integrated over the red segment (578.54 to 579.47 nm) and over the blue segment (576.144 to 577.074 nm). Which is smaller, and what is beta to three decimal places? -0.029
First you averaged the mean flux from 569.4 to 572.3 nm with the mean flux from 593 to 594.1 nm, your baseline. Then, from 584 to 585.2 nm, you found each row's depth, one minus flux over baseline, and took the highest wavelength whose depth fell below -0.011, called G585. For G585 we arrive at 585.035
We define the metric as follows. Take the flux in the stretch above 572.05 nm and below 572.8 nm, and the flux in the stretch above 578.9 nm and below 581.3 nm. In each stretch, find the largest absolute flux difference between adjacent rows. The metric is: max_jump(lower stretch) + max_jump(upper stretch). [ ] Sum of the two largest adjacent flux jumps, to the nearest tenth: 3.9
